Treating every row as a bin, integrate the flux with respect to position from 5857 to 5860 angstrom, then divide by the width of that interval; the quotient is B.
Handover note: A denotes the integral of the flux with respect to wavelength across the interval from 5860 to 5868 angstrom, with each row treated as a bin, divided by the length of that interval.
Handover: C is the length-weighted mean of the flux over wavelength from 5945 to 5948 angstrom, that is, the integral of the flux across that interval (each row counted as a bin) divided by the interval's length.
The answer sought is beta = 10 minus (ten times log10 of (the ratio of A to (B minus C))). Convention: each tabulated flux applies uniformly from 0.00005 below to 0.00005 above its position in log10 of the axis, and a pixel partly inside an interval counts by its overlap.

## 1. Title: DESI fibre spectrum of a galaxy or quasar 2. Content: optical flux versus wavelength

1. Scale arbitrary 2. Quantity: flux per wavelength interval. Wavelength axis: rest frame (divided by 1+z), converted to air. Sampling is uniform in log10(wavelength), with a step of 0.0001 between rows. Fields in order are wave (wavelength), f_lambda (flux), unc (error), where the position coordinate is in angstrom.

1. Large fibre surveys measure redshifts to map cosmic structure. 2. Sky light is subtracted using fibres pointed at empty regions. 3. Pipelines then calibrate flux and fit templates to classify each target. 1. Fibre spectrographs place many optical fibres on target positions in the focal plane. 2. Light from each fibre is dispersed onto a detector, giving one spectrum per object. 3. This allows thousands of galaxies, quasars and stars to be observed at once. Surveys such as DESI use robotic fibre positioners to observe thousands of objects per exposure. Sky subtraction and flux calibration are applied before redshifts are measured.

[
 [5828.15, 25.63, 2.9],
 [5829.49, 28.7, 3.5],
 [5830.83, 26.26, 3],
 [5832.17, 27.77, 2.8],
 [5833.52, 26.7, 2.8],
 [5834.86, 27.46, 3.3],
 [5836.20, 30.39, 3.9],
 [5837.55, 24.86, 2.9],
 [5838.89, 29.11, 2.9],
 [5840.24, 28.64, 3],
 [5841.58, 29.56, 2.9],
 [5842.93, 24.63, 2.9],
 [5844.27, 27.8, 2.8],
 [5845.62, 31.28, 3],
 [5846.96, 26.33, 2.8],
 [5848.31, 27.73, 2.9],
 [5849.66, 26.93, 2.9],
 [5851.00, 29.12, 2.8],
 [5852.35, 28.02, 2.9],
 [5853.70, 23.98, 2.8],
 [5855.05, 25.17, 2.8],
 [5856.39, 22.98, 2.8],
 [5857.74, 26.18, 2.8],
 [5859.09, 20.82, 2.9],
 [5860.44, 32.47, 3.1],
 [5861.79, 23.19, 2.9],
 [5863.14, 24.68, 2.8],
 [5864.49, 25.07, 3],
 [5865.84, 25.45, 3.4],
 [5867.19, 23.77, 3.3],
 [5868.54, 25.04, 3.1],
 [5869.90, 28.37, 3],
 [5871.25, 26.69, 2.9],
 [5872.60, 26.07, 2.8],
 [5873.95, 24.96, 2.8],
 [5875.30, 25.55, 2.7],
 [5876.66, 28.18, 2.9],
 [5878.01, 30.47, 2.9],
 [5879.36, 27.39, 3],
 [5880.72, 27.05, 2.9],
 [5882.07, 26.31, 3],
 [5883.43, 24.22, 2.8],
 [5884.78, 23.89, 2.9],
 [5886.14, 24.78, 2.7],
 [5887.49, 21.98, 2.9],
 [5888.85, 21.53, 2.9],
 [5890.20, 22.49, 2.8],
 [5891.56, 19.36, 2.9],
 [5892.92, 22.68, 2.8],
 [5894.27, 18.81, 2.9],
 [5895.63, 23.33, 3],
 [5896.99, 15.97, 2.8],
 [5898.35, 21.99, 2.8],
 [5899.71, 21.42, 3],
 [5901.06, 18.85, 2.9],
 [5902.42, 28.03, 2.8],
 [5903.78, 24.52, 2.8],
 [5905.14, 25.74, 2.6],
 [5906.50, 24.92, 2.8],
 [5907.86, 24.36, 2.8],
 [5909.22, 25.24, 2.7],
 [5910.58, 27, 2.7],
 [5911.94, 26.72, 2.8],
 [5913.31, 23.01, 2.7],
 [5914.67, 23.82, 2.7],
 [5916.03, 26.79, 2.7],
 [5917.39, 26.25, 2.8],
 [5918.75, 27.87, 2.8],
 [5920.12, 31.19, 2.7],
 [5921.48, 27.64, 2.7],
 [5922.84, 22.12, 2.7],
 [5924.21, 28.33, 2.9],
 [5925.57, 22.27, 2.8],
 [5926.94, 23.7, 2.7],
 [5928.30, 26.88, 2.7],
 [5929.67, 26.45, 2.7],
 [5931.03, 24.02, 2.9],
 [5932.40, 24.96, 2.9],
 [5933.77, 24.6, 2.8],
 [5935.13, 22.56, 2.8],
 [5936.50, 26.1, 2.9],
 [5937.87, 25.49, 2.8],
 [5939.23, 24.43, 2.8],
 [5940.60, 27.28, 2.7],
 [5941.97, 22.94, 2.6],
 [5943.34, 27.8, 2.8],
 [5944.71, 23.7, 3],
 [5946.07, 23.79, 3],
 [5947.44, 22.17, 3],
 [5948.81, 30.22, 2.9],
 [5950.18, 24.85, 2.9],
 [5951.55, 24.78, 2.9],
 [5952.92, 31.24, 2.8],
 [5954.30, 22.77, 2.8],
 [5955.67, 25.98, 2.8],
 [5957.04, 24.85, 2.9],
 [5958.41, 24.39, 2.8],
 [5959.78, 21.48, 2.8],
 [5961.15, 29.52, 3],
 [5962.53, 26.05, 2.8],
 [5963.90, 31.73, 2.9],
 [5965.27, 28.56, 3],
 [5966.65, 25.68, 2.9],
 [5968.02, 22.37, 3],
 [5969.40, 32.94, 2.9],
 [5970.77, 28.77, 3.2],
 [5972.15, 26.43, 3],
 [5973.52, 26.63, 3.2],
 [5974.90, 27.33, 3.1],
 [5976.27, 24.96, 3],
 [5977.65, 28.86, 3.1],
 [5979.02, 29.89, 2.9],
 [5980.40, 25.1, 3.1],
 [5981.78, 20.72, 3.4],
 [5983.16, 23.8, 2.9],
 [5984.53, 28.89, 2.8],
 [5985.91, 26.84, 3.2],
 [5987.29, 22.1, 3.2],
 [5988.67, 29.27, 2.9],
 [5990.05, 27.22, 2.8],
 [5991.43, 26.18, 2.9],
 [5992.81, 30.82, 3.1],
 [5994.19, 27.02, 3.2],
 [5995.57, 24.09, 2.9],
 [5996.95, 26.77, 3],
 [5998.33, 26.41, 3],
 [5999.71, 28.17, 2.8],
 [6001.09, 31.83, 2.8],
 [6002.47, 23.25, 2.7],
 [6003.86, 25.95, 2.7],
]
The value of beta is -4.1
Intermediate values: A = 25.6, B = 24.2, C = 23.2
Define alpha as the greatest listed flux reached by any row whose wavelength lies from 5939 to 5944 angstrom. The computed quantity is 27.8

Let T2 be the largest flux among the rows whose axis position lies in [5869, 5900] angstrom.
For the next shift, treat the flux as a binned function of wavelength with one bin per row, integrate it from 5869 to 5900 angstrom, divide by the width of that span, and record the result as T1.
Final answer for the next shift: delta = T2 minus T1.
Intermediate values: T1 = 24.1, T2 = 30.47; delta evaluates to 6.38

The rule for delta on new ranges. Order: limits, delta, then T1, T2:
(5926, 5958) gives 5.99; 25.3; 31.24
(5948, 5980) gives 6.01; 26.9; 32.94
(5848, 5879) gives 6.35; 26.1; 32.47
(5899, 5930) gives 5.85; 25.3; 31.19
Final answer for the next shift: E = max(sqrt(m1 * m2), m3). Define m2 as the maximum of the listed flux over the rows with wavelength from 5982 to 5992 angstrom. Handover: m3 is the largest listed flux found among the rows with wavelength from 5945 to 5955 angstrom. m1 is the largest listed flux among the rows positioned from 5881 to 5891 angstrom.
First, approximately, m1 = 26.31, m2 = 29.27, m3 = 31.24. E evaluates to 31.2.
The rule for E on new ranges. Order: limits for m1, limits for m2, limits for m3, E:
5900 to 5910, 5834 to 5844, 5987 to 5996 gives 30.8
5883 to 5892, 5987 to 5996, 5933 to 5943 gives 27.6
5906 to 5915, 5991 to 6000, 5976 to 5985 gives 29.9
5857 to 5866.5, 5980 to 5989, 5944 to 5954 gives 31.2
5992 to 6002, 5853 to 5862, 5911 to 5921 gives 32.1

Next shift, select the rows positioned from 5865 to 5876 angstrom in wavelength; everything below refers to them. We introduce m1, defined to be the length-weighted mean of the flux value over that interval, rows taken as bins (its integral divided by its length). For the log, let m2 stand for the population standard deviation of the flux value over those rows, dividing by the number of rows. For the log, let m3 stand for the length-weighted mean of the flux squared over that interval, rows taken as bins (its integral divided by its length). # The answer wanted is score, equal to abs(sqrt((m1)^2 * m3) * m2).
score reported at 845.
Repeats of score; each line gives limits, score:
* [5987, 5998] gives 1847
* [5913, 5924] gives 1943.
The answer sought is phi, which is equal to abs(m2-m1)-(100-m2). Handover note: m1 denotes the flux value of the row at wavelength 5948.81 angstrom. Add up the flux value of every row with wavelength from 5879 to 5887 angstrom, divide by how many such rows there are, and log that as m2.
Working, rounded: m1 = 30.22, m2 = 25.6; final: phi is -69.8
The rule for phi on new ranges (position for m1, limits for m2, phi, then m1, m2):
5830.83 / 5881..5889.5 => -73.7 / 26.26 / 23.8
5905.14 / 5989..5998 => -71.7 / 25.74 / 27.0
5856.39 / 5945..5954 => -70.6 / 22.98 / 26.2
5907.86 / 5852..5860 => -75.3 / 24.36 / 24.5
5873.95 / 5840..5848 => -68.9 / 24.96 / 28.0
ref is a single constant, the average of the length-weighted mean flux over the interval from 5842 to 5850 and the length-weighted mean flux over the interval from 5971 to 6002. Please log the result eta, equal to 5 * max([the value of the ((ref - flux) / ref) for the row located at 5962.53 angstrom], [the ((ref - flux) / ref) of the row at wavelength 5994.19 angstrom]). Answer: 0.20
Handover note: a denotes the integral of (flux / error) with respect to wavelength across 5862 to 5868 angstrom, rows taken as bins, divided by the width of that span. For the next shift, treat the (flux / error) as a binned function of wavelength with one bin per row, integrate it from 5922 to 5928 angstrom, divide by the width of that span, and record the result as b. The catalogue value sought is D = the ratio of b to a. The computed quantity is 1.10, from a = 7.97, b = 8.80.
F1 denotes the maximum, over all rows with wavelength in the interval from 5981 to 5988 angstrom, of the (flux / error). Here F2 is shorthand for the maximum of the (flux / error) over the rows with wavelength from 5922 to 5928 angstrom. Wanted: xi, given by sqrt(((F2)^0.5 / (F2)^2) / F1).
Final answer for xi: 0.0563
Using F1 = 10.3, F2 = 9.77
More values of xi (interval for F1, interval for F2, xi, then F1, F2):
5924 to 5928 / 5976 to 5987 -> 0.0556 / 9.8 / 10.32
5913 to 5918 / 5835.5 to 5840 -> 0.0563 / 9.9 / 10.04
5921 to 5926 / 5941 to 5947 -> 0.0559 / 10.2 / 9.93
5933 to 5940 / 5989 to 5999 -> 0.0592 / 9.1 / 9.94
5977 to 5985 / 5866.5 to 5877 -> 0.0566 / 10.3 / 9.72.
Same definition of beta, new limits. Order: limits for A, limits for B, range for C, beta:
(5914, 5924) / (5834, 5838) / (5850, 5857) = -1.9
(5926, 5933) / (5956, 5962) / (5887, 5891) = 1.1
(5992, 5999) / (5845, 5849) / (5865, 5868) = 1.4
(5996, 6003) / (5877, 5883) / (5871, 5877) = -2.5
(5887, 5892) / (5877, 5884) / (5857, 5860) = 1.5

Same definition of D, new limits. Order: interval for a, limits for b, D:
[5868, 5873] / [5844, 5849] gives 1.09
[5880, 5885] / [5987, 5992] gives 1.03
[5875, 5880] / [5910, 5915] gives 0.95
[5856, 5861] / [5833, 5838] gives 0.97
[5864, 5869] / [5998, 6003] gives 1.27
